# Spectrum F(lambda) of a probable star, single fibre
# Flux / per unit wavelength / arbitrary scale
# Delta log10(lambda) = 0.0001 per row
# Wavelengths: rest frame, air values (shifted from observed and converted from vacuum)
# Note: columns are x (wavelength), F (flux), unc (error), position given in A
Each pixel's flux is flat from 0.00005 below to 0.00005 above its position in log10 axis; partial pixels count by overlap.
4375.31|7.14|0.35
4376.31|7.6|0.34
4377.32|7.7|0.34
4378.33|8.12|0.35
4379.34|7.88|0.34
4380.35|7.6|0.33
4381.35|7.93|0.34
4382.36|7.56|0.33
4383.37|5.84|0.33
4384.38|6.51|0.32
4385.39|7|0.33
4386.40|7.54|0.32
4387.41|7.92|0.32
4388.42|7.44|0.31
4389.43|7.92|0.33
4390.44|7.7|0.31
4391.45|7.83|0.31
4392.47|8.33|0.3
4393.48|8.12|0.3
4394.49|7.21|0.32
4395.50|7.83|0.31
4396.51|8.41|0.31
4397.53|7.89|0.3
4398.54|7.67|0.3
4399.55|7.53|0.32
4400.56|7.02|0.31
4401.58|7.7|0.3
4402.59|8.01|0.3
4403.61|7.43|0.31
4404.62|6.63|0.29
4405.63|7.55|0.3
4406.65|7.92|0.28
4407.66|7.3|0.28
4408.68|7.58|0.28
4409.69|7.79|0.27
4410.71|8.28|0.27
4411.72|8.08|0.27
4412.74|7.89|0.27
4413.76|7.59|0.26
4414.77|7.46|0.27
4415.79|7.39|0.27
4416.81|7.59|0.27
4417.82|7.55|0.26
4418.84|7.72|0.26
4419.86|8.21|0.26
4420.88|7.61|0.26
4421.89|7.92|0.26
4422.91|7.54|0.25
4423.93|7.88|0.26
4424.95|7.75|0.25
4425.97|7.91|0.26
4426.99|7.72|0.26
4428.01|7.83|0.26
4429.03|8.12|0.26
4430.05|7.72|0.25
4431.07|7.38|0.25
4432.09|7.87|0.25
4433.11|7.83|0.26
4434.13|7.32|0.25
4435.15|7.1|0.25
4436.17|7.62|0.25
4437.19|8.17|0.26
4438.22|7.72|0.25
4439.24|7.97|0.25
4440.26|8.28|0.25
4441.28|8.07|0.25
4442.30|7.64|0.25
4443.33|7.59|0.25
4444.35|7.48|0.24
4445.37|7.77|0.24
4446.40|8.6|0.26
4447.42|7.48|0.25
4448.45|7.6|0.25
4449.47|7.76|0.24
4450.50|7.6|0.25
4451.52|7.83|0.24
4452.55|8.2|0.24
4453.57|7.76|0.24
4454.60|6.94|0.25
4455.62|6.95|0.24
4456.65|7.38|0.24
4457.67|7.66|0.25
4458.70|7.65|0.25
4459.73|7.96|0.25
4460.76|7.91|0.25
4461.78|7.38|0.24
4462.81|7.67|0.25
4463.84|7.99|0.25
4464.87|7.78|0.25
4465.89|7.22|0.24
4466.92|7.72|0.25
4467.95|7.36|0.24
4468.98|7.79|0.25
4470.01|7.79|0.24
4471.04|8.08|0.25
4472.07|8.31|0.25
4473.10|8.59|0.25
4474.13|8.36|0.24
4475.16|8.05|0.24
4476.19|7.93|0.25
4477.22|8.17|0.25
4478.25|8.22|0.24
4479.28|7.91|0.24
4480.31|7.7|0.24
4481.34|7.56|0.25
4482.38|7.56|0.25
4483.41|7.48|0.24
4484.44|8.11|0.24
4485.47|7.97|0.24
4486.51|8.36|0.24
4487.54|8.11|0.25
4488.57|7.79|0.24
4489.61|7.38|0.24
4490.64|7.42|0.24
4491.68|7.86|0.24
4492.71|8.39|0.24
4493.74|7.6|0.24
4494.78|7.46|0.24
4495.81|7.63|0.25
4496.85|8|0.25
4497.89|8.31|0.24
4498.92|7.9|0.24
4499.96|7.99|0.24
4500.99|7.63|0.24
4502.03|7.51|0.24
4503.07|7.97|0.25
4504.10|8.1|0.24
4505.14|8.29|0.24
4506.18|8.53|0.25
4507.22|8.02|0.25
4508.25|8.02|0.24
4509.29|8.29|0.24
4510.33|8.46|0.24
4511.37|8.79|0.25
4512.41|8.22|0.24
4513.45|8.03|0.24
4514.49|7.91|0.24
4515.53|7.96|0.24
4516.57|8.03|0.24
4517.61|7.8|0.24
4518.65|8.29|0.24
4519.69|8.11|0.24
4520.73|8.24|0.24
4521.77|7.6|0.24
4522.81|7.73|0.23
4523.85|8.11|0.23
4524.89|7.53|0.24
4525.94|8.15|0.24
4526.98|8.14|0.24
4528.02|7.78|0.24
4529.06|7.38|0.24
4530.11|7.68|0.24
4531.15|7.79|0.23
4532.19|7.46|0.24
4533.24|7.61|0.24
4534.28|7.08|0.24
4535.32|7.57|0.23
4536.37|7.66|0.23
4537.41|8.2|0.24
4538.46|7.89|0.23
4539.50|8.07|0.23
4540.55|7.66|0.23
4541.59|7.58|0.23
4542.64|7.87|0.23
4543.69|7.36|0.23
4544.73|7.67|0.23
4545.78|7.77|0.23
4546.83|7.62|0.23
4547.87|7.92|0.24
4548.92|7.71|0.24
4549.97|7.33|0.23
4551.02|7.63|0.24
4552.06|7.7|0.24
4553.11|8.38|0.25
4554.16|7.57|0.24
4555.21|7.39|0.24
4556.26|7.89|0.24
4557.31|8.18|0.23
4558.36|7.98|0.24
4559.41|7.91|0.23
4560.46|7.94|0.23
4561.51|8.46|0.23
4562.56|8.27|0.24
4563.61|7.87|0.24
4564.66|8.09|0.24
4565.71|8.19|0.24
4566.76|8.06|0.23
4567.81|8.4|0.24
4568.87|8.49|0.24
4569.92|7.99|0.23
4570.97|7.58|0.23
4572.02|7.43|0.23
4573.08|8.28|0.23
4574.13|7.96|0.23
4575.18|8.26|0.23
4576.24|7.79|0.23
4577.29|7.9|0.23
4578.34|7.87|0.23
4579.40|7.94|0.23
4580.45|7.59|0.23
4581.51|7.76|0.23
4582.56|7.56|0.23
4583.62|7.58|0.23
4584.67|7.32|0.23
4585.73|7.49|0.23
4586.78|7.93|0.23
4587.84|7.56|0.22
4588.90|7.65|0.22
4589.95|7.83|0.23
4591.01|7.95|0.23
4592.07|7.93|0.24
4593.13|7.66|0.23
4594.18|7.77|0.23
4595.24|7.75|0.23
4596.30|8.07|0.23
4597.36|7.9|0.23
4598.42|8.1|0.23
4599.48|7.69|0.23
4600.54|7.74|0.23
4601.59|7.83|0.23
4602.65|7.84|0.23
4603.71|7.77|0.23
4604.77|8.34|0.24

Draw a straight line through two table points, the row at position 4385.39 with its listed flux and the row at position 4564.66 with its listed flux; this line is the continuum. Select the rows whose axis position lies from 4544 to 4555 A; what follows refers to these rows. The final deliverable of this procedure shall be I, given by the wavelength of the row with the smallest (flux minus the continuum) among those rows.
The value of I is 4549.97 A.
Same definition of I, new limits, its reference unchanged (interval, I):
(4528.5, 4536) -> 4534.28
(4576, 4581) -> 4580.45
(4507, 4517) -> 4514.49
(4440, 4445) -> 4444.35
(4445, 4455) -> 4454.60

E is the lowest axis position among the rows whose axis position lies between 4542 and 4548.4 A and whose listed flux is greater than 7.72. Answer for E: 4542.64 A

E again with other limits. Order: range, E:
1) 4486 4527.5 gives 4486.51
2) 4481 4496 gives 4484.44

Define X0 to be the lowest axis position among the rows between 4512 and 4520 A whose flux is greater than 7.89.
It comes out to 4512.41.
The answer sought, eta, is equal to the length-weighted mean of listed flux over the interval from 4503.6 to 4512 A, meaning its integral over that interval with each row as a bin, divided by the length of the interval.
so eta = 8.31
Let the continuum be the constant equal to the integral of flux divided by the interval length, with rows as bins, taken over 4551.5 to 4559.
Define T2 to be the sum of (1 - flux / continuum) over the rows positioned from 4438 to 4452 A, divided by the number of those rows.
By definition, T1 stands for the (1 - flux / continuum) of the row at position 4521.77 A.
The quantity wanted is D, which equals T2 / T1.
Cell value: 0.2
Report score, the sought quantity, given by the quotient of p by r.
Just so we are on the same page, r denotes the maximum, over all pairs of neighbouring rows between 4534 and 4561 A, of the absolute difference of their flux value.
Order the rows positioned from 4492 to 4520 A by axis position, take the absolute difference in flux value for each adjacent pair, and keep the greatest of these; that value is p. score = 1.0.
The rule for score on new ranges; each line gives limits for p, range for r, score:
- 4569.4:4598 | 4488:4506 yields 1.1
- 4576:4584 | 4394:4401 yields 0.6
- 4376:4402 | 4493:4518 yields 3.0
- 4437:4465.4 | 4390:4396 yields 1.2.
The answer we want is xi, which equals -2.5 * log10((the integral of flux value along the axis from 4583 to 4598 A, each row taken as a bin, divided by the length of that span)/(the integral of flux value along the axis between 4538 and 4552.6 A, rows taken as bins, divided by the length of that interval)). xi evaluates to -0.006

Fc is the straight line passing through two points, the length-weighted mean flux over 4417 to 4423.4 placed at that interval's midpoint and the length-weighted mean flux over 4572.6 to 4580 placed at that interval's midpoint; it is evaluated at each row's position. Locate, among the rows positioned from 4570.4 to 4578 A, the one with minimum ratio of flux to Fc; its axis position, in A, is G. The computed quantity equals 4572.02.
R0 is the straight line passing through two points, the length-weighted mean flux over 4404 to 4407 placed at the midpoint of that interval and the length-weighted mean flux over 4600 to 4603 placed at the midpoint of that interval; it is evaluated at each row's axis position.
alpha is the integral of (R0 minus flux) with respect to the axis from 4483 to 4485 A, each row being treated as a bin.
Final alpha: -0.56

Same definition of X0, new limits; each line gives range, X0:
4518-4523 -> 4518.65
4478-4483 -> 4478.25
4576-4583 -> 4577.29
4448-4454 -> 4452.55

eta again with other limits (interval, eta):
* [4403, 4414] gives 7.64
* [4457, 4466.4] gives 7.69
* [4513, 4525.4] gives 7.95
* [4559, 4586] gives 7.93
